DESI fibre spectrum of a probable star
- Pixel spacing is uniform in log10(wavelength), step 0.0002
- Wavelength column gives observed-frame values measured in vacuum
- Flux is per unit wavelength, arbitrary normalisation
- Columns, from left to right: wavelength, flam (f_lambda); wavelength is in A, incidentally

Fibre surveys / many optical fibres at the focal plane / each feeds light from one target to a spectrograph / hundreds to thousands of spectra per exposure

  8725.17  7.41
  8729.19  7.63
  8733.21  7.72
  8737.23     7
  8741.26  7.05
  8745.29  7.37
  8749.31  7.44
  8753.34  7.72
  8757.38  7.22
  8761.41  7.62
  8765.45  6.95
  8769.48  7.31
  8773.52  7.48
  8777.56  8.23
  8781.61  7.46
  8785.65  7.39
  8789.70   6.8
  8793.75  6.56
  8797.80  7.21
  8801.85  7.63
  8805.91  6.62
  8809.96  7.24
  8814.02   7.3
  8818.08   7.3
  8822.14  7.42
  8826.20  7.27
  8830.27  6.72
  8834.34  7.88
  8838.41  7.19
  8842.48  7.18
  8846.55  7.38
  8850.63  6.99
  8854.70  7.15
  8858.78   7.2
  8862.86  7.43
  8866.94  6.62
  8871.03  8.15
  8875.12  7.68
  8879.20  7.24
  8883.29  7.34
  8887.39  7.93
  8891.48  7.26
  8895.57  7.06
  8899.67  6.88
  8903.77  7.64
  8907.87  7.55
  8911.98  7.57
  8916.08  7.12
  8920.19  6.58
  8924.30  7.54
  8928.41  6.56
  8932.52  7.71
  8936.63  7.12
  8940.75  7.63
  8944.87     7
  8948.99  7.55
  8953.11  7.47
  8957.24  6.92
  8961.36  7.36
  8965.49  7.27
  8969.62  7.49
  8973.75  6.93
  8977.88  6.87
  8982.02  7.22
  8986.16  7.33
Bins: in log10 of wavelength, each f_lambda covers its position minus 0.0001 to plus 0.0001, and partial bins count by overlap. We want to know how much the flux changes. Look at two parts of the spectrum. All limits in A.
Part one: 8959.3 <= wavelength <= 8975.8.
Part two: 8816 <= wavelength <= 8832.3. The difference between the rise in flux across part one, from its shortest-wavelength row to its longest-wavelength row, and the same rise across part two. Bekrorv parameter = 0.15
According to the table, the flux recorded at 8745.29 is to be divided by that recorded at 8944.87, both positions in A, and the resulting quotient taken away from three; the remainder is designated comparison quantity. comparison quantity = 1.947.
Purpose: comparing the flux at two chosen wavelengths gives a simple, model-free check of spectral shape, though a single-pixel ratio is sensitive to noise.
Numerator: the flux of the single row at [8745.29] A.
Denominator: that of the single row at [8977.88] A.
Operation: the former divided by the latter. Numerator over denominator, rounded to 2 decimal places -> 1.07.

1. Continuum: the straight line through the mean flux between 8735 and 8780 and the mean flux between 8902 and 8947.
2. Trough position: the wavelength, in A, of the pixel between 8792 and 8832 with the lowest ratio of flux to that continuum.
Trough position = 8793.75 A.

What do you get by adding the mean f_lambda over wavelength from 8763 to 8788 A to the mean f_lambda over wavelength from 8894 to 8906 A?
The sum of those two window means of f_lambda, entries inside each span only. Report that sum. 14.7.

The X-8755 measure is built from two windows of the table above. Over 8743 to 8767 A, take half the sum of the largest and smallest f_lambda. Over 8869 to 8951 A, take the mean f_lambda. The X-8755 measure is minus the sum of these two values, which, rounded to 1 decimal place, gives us -14.7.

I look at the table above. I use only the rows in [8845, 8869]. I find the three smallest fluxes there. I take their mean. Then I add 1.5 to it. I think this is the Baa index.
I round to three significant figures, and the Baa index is 8.42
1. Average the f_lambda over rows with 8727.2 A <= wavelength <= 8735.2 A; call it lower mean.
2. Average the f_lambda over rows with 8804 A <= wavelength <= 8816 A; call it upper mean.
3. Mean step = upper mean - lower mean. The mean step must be -0.62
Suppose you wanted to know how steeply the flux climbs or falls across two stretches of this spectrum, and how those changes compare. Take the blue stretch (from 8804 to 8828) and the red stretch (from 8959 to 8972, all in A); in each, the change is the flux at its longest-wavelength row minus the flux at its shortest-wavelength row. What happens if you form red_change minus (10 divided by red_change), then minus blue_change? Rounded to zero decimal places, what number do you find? -77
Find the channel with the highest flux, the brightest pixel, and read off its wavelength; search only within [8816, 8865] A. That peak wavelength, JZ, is 8834.34 A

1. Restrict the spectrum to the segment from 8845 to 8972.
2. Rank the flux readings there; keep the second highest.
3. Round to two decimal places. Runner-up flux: 7.93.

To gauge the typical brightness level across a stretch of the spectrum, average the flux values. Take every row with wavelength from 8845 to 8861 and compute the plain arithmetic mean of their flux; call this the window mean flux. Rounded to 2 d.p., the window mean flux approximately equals 7.18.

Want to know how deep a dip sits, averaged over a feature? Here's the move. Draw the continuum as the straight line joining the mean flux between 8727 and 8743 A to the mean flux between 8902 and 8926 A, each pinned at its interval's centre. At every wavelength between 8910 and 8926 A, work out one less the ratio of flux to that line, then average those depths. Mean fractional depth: 0.018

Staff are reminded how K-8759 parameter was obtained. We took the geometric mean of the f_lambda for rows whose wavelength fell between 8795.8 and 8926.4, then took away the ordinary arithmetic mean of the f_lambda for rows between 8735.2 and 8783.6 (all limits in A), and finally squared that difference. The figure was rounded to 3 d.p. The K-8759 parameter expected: 0.015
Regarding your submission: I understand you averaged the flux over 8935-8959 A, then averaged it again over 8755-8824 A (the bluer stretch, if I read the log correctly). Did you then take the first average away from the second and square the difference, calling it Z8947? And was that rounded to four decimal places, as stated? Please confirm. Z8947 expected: 0.0000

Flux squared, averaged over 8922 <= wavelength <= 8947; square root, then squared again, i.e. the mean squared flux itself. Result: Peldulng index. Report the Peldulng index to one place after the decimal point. 52.9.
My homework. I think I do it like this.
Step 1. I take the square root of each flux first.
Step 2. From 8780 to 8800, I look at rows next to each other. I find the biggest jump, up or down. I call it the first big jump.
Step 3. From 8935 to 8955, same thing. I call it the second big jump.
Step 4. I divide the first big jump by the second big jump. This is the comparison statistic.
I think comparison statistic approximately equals 1.1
